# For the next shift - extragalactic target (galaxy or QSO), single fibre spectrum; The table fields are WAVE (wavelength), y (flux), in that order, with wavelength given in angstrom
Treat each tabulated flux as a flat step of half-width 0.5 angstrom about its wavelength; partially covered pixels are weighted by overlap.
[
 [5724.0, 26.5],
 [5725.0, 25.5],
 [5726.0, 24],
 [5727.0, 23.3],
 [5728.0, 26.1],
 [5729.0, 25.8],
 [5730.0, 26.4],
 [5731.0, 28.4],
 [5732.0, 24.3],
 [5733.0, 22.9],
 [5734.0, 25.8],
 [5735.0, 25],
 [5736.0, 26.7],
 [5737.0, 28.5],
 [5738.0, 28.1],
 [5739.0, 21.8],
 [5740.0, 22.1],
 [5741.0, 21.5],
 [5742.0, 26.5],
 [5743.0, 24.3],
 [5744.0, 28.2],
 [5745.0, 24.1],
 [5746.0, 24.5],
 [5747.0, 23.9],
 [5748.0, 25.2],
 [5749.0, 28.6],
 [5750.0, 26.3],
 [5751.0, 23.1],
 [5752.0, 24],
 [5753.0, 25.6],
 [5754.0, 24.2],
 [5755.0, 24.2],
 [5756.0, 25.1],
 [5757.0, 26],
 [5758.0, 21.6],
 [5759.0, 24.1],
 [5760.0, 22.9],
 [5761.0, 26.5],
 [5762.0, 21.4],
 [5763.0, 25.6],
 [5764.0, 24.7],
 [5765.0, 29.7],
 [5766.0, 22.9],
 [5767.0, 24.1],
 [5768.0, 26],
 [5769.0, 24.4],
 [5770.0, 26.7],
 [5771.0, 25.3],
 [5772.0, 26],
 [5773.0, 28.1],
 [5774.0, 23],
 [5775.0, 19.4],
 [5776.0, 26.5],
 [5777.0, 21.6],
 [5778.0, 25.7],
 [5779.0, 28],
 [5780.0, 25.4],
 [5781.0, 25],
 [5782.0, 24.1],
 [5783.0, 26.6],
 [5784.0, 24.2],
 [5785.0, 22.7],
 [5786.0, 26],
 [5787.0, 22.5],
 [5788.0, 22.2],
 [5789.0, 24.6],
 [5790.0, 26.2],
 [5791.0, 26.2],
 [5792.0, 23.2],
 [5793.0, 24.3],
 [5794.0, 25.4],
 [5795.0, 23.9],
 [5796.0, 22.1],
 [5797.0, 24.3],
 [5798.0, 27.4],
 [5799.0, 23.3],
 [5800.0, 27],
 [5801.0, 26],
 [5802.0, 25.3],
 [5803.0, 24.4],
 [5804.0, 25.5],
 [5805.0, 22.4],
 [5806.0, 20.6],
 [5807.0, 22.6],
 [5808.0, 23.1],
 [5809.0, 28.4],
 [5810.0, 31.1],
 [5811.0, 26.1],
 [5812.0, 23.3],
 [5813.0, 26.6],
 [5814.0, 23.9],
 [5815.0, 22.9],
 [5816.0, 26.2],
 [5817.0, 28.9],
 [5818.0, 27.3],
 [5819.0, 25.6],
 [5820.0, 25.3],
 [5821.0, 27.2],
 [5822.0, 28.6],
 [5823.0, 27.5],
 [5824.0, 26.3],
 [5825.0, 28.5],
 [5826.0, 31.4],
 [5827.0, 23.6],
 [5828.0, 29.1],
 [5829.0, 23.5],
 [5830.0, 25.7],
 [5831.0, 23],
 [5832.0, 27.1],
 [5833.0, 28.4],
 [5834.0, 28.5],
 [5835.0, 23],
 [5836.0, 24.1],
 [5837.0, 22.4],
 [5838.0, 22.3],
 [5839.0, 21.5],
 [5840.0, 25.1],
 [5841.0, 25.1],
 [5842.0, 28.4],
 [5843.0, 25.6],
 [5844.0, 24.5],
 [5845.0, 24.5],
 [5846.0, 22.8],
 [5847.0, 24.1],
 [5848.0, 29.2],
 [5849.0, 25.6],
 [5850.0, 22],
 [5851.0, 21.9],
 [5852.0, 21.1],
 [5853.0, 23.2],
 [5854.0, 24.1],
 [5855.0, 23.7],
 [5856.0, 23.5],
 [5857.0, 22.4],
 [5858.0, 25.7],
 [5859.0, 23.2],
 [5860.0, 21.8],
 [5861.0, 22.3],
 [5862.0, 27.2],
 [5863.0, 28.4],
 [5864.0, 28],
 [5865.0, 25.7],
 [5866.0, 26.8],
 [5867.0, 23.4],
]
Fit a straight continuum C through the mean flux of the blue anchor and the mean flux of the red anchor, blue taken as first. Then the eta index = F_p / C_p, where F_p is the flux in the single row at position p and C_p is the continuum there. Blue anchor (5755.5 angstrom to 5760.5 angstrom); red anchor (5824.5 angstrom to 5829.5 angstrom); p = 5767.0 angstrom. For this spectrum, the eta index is 0.99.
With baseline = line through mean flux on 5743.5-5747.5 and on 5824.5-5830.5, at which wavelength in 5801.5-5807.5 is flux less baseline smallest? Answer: 5806.0 angstrom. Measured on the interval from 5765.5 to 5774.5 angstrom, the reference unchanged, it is 5774.0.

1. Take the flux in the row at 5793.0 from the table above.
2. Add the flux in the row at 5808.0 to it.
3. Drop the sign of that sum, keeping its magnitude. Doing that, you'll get 47.4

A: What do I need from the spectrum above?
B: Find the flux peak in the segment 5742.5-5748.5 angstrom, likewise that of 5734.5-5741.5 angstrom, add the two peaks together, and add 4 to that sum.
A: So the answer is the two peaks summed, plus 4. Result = 61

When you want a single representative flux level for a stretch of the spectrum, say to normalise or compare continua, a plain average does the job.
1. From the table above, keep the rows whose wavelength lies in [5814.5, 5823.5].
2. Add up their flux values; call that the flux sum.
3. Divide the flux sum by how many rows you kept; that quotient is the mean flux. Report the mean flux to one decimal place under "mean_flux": 26.6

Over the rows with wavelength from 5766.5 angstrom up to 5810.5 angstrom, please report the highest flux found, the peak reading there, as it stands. 31.1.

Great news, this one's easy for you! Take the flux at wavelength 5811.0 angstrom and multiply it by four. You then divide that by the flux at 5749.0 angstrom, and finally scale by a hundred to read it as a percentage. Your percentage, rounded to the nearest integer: 365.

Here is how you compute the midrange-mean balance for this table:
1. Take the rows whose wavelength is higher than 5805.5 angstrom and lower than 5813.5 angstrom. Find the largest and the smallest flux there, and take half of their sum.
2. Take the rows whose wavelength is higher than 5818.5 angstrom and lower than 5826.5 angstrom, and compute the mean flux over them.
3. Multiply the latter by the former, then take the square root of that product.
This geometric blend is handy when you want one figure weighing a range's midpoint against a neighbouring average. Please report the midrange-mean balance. 26.7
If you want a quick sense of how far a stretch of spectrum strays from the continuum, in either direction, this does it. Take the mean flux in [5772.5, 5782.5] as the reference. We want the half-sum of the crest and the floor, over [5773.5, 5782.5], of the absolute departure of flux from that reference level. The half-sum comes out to 2.8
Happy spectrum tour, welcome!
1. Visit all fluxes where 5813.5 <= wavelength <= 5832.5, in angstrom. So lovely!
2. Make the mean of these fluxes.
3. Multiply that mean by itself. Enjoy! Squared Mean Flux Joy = 697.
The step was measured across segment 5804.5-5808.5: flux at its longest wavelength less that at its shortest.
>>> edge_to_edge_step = 0.7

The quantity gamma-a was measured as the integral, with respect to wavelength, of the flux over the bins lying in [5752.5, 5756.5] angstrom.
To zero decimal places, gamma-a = 99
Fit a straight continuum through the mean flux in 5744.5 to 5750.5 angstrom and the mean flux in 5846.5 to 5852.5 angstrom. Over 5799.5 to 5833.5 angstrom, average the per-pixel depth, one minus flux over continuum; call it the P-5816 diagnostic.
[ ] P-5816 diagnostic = -0.062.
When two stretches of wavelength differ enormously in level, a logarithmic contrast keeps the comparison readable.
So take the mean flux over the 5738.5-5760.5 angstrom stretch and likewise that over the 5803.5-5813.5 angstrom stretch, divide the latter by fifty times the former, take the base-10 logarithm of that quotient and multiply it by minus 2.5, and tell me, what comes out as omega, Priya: 4.22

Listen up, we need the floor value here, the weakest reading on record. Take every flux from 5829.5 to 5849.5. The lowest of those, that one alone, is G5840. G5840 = 21.5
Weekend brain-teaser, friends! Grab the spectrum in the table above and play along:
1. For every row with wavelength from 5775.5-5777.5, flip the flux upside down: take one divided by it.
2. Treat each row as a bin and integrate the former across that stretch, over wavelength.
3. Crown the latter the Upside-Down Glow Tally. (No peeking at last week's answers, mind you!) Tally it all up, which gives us 0.0840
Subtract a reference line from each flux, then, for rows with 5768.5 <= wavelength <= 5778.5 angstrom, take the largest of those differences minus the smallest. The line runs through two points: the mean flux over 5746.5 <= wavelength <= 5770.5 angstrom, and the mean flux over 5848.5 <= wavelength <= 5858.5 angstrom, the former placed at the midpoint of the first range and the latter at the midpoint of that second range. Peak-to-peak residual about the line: 8.7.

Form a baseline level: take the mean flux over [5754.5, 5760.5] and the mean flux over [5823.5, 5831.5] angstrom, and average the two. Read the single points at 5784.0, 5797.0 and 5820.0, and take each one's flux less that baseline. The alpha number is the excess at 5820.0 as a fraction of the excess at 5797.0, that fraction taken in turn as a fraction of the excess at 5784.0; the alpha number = 0.1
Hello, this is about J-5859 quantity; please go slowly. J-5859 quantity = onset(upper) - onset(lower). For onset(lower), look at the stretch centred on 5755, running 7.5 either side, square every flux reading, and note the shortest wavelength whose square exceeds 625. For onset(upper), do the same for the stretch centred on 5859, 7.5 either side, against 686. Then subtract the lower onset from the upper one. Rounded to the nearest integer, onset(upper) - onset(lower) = 114 angstrom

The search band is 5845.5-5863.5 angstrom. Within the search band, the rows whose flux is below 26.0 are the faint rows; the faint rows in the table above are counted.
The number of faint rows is 15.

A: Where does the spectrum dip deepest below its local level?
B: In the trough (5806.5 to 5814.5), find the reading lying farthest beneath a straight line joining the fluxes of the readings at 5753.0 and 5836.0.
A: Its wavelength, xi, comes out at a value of 5807.0 angstrom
